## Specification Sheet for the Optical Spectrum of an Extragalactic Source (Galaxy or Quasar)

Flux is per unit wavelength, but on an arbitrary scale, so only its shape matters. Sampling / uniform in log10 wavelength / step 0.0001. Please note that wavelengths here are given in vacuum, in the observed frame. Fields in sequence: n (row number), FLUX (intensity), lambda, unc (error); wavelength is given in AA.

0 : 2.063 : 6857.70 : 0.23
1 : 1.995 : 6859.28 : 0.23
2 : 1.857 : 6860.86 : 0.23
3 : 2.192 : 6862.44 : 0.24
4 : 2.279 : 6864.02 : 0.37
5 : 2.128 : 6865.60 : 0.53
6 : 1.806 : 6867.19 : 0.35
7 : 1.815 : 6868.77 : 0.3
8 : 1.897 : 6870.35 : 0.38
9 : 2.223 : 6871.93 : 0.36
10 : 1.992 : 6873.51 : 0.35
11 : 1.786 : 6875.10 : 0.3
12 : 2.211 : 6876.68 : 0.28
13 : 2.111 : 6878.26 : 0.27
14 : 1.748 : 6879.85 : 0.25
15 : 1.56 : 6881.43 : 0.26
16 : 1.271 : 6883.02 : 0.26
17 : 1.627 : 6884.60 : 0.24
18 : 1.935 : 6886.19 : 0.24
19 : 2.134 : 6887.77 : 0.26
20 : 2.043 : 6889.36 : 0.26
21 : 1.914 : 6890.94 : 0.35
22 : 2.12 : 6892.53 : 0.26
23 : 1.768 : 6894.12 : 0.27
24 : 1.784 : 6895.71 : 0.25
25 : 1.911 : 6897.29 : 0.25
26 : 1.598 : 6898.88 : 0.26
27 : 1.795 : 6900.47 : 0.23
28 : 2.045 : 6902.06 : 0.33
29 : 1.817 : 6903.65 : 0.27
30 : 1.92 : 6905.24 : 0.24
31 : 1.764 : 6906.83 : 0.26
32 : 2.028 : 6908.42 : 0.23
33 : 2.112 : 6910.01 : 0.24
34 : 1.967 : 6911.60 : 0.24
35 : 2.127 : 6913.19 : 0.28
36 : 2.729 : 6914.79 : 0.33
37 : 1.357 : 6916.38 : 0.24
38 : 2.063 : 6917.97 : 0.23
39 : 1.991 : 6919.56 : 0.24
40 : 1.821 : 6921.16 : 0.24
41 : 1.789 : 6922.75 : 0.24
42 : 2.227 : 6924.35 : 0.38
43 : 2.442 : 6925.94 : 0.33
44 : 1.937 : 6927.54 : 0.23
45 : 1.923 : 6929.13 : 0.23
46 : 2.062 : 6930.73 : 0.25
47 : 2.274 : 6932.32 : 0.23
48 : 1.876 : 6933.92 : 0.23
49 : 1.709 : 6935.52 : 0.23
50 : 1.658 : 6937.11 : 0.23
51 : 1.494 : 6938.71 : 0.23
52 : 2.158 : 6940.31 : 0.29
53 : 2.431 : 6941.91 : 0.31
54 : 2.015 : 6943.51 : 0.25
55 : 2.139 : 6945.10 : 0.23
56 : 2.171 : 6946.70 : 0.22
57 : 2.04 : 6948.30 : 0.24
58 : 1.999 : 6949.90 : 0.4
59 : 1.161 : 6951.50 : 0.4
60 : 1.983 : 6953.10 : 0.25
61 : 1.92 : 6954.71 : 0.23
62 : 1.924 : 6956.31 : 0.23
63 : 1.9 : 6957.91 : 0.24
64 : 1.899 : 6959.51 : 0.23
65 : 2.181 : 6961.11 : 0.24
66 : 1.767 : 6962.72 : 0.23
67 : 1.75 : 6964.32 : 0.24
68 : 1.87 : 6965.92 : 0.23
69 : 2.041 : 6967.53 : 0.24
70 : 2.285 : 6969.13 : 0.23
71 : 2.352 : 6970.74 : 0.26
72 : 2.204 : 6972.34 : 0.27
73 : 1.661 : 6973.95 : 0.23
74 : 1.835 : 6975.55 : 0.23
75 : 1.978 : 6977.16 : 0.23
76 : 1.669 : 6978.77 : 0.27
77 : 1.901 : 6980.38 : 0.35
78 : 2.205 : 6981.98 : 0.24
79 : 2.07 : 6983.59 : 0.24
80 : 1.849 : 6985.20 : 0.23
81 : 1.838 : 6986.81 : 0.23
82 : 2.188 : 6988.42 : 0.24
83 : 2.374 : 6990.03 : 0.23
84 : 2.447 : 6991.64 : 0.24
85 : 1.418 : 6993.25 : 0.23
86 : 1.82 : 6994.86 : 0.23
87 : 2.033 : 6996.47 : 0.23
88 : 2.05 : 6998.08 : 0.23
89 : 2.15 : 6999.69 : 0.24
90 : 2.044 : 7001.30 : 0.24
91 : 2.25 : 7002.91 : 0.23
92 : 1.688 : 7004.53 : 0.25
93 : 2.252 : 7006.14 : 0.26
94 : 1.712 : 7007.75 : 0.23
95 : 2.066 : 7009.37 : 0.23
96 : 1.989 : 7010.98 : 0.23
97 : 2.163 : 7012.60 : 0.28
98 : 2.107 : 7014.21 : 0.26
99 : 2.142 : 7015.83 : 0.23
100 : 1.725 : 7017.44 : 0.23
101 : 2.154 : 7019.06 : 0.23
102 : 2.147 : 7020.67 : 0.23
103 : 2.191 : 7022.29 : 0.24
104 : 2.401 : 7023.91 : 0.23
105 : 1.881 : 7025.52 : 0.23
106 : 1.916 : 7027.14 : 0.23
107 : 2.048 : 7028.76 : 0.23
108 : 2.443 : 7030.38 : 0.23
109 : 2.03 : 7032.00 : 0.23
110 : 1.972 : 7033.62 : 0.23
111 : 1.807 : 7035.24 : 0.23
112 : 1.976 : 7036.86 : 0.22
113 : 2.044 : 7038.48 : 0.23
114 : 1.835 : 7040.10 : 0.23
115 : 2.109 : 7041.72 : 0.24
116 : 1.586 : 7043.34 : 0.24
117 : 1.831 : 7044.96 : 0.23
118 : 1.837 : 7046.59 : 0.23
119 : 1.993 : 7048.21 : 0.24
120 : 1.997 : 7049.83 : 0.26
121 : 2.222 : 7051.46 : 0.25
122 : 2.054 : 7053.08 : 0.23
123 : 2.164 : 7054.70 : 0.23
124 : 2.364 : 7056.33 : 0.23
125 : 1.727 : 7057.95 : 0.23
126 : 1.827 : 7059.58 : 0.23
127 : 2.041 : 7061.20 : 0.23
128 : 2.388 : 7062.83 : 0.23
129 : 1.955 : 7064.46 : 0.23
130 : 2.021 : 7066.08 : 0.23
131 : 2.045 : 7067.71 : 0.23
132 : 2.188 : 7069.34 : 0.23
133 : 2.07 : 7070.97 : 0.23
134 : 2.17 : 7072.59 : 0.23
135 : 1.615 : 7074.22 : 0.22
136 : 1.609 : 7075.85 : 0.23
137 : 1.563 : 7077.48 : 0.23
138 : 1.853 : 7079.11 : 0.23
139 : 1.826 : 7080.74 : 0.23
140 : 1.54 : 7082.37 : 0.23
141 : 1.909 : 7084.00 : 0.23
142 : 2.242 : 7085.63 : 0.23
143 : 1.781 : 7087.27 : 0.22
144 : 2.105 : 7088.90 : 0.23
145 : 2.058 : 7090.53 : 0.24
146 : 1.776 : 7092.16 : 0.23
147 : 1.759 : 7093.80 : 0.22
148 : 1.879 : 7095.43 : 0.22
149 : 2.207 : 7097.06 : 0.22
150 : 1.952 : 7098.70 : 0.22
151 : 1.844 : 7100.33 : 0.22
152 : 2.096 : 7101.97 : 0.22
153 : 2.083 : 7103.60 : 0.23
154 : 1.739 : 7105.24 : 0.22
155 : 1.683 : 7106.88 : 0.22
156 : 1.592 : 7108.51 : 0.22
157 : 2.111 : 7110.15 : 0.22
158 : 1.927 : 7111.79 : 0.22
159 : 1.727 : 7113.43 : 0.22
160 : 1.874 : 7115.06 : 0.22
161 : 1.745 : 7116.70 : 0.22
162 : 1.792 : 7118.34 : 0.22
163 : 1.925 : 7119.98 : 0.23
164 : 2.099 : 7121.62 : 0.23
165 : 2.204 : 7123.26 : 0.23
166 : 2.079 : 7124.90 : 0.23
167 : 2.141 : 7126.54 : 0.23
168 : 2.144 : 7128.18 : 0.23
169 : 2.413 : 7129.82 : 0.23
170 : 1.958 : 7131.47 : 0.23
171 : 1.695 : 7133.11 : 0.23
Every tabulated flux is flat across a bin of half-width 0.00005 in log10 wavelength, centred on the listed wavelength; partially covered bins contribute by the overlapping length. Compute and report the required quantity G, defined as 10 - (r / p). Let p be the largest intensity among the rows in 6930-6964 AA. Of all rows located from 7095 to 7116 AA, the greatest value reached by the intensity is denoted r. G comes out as 9.09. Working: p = 2.431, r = 2.207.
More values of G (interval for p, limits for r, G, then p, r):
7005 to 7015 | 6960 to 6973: 8.96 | 2.252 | 2.352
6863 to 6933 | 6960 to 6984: 9.14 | 2.729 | 2.352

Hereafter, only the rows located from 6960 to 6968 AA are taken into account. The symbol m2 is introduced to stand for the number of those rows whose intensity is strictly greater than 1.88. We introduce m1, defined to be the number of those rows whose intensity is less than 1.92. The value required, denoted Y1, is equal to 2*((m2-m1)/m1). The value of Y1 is -1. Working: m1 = 3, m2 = 2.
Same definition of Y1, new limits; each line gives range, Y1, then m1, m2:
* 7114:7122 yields -1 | 3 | 2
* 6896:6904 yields -1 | 4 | 2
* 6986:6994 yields 1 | 2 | 3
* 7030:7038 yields 6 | 1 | 4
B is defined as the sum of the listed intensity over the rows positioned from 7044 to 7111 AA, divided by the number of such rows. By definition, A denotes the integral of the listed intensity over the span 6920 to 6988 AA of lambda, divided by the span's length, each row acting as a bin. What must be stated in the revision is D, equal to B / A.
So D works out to 0.99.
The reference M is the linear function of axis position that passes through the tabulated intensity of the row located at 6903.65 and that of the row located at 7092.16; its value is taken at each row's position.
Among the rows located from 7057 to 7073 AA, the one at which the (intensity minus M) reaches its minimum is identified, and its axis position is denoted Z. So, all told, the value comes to 7057.95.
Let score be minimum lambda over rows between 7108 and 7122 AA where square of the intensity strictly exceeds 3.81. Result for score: 7110.15 AA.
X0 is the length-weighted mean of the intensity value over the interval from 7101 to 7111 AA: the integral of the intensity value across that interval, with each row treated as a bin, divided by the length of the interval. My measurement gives 1.88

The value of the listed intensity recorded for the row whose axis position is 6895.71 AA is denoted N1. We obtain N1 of 1.784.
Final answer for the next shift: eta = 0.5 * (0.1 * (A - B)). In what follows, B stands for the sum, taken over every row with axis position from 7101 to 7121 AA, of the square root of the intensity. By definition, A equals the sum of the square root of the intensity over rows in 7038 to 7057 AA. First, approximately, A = 17.0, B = 16.3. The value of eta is 0.031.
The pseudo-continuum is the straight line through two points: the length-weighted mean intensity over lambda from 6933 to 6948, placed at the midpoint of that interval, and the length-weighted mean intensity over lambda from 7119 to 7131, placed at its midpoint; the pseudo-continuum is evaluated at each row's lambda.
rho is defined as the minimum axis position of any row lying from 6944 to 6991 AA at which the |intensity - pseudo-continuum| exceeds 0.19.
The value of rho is 6946.70 AA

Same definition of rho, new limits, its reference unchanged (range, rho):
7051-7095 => 7056.33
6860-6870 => 6862.44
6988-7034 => 6990.03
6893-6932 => 6898.88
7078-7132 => 7079.11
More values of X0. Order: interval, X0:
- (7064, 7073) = 2.08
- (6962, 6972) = 2.02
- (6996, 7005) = 2.05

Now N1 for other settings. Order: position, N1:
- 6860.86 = 1.857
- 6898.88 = 1.598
